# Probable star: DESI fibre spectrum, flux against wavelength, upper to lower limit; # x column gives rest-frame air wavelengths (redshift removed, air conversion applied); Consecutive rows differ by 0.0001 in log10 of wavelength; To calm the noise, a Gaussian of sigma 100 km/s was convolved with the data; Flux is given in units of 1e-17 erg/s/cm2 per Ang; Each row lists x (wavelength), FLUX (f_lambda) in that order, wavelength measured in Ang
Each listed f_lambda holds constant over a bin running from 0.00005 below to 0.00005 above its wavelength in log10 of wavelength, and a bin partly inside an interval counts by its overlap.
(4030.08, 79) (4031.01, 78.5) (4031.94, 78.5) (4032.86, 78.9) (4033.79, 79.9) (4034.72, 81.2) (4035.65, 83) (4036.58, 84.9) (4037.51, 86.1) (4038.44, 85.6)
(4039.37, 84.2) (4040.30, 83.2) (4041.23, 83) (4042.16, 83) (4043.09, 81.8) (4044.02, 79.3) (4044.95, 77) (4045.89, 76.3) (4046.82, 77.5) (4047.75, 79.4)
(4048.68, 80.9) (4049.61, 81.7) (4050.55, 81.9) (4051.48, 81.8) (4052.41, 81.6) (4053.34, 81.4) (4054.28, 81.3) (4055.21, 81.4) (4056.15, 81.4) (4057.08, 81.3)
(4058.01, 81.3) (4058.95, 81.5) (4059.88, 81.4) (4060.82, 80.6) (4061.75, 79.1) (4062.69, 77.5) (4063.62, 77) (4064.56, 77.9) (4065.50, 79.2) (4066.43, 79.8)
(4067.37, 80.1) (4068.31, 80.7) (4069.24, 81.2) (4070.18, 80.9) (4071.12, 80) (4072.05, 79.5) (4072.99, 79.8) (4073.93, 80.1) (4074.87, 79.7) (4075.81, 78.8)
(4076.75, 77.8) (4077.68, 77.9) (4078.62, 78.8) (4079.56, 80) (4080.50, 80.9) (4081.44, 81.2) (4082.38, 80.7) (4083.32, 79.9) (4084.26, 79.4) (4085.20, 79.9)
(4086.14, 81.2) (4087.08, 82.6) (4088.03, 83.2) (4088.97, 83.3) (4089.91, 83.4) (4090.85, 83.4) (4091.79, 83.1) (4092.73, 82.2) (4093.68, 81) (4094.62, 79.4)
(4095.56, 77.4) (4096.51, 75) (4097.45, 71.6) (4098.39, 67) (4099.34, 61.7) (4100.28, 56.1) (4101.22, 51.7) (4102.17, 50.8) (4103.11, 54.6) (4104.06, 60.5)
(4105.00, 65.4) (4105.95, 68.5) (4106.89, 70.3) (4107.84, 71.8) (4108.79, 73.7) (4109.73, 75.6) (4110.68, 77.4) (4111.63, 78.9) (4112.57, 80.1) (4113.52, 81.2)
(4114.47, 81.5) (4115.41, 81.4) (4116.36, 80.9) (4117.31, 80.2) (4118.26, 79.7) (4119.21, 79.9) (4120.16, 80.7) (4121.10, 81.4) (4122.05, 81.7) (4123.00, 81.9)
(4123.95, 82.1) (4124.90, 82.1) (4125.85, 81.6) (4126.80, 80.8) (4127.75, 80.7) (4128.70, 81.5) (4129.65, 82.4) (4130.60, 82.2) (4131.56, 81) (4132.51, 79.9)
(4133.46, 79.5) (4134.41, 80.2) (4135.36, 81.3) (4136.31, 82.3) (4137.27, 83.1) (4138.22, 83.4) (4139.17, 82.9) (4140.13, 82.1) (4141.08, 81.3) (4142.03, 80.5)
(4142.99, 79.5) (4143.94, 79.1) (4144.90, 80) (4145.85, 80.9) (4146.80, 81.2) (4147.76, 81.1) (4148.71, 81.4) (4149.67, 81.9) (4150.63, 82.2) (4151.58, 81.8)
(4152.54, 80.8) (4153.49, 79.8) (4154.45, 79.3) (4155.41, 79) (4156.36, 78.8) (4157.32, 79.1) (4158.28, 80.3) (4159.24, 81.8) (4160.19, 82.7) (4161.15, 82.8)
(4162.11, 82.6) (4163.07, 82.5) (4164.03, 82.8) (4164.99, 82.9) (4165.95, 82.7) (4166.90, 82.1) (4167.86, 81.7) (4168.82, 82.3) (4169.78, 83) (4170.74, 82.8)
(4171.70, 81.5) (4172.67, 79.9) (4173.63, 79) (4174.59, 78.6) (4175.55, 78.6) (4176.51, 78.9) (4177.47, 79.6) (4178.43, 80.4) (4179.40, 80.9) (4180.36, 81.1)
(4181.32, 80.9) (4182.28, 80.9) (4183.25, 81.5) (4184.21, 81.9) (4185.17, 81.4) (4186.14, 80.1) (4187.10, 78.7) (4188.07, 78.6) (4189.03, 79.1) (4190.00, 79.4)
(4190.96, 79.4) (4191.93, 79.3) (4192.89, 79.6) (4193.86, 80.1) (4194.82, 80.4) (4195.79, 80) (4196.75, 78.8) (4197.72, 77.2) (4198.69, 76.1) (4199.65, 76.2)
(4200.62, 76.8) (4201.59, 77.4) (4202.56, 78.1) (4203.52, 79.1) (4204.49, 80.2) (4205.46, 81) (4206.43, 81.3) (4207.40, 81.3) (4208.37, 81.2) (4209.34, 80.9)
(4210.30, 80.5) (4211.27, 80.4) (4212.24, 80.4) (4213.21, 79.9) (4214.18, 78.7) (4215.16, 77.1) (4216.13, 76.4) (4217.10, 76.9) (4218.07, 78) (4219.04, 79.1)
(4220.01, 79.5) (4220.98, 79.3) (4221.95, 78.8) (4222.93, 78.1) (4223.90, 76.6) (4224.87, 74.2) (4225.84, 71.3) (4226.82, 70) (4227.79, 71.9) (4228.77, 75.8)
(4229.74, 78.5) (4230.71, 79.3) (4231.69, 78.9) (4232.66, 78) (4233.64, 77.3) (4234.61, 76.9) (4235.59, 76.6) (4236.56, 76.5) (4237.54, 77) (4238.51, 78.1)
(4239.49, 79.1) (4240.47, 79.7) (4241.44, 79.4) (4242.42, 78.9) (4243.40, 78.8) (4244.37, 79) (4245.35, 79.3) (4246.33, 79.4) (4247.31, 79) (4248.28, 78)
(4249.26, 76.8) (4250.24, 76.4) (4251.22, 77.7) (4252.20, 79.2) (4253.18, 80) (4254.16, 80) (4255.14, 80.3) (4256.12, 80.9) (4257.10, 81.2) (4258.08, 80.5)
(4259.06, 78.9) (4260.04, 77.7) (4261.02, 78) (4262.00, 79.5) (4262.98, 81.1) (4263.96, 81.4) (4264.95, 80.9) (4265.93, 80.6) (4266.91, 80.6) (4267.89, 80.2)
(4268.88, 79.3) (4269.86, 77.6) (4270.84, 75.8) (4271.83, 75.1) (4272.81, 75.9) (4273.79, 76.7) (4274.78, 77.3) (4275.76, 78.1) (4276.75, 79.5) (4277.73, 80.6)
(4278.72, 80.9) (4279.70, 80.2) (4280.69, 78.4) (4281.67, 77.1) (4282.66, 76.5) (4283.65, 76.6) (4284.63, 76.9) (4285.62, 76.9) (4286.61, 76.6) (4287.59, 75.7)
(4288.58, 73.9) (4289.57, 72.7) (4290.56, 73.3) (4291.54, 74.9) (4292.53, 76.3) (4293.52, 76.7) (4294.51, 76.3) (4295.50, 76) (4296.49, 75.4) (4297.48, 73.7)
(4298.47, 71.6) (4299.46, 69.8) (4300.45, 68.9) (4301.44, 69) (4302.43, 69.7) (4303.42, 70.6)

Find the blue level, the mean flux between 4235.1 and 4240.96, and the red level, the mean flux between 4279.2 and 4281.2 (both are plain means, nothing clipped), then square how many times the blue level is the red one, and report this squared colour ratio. 0.96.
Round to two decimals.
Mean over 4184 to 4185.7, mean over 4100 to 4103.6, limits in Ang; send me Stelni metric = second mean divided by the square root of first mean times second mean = 0.81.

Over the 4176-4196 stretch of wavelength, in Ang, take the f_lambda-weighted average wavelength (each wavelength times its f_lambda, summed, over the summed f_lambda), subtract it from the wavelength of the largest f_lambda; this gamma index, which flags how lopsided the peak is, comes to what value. -1.9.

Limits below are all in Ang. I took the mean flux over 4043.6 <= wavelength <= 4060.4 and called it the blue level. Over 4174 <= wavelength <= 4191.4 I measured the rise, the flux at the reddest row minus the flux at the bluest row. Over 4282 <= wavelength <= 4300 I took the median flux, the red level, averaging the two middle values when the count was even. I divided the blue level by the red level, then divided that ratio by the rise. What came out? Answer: 1.3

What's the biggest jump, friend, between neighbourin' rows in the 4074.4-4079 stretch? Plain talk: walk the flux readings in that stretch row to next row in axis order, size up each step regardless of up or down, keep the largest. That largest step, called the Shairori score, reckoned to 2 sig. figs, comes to 1.0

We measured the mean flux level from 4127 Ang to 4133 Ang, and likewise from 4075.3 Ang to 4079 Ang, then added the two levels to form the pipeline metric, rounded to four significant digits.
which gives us 159.6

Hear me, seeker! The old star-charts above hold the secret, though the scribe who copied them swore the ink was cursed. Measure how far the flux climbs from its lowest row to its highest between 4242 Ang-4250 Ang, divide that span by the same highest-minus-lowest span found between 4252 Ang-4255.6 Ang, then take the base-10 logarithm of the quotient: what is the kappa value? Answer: 0.4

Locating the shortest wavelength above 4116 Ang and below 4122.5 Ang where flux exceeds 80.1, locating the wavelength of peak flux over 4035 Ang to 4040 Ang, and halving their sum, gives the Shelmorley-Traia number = 4076.9 Ang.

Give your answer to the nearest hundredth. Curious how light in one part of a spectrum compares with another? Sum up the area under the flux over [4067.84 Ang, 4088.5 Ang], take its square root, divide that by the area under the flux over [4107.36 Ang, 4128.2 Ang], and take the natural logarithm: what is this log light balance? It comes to -3.71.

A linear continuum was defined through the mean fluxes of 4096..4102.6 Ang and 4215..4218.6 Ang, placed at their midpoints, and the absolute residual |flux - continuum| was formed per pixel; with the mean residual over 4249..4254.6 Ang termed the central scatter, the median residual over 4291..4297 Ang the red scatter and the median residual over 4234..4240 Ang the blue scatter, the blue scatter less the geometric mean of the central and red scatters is -3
